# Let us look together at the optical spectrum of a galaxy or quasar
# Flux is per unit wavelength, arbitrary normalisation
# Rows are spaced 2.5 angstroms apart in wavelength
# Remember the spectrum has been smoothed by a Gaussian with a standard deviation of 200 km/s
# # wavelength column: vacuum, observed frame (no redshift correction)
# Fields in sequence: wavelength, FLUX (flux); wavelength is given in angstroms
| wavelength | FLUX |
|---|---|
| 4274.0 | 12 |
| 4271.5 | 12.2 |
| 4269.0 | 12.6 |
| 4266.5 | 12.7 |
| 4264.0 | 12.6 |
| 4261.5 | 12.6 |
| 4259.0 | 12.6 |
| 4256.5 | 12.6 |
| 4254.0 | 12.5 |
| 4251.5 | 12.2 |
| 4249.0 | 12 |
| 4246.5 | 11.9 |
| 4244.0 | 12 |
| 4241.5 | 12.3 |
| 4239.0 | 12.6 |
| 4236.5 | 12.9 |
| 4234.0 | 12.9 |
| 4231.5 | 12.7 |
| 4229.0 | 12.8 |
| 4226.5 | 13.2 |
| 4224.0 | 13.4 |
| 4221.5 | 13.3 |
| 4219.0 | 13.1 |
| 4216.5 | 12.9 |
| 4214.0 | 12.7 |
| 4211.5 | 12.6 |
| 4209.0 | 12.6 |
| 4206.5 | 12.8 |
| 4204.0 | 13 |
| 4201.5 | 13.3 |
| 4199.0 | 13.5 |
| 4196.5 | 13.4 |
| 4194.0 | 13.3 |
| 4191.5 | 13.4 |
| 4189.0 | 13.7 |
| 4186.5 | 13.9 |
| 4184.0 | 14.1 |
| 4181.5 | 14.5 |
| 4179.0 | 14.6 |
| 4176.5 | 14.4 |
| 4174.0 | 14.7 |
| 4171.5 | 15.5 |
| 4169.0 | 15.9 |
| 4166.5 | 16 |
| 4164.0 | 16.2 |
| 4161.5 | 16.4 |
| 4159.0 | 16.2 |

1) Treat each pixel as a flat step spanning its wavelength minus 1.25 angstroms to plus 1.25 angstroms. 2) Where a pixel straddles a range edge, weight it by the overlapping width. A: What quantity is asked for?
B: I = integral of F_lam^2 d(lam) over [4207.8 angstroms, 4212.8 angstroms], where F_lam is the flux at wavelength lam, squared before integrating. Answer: 794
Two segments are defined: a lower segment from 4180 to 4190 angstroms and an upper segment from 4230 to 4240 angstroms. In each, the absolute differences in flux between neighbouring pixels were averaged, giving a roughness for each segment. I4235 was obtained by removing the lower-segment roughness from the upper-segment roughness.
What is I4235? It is -0.10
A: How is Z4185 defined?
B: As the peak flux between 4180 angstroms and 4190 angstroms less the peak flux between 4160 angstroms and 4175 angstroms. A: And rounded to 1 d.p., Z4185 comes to -1.9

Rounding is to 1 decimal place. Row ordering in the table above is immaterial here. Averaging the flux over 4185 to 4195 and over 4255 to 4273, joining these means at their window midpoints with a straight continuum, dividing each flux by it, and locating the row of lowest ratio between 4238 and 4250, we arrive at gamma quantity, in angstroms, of 4246.5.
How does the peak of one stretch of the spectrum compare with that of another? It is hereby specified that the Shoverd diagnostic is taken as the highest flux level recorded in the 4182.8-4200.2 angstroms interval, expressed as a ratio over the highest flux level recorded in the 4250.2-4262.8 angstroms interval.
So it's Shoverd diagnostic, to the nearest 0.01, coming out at 1.12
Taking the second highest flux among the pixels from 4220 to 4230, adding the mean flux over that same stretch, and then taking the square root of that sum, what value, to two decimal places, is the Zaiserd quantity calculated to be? 5.15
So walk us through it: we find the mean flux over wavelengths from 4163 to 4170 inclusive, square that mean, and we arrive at 257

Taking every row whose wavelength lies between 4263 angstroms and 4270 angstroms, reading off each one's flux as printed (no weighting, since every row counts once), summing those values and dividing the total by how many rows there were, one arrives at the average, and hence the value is 12.6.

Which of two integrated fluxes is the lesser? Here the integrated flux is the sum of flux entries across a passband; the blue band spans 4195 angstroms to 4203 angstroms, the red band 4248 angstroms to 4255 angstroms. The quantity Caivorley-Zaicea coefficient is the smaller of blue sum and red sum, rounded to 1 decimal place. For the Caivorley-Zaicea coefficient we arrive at 36.7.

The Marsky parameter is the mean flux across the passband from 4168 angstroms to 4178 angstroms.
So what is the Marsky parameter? 15.1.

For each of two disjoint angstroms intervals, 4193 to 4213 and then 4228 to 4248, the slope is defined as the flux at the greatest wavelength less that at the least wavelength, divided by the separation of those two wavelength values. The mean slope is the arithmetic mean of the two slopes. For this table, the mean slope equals -0.046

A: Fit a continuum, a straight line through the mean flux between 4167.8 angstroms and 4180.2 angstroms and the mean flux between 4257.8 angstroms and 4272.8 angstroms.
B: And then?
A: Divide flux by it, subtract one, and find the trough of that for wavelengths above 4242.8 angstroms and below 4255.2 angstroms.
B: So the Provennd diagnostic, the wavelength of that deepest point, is 4246.5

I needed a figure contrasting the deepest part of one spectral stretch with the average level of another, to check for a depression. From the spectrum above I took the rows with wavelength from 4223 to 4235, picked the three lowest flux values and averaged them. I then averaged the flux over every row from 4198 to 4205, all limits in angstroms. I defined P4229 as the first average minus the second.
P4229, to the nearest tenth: -0.5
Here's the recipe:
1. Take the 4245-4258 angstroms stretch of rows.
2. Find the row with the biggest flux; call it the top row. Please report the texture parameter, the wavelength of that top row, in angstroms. 4256.5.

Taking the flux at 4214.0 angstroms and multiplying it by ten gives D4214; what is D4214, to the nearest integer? 127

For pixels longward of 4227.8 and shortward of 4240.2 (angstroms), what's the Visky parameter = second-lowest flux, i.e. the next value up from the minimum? 12.7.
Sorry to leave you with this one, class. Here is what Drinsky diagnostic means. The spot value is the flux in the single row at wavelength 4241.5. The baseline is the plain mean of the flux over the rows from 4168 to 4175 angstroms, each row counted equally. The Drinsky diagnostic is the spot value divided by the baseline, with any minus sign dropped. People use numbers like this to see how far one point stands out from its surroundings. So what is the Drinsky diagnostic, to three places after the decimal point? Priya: 0.800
